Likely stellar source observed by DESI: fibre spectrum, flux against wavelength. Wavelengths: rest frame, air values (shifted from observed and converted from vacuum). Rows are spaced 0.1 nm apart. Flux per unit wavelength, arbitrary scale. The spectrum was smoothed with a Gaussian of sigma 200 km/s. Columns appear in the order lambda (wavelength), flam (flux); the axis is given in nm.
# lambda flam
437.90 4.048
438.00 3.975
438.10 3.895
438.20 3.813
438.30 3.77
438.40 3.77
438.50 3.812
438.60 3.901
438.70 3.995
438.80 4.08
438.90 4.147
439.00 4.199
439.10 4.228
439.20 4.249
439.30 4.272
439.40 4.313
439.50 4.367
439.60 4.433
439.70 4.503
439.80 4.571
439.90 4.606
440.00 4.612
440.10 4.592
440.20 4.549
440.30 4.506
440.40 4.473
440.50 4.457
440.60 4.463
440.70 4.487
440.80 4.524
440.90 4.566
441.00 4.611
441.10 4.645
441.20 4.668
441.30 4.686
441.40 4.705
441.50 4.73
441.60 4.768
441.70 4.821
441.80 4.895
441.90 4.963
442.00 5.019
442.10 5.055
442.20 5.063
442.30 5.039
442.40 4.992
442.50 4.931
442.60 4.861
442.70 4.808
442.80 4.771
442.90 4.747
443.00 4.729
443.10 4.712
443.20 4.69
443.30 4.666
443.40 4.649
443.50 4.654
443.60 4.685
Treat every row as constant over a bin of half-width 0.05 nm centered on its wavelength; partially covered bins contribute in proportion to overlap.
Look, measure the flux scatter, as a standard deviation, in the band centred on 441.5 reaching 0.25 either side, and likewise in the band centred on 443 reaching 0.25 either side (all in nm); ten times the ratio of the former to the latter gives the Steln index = 17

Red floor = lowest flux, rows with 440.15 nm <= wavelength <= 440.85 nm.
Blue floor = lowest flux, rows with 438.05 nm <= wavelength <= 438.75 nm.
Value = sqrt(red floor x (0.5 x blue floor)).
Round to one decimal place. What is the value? 2.9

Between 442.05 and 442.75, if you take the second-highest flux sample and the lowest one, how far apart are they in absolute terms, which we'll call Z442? 0.25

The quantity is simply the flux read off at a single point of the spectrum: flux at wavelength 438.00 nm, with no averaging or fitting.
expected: 3.975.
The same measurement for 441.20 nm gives 4.668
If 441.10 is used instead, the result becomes 4.645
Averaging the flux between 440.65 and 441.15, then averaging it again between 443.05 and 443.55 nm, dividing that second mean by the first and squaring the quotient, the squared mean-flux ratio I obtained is 1.05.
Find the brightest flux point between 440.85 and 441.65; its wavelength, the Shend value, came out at 441.60 nm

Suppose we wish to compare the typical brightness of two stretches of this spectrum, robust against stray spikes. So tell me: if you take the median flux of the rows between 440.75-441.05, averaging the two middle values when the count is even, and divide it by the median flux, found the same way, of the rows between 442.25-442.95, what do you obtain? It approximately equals 0.939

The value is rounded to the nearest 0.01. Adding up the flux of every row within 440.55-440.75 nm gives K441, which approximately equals 8.95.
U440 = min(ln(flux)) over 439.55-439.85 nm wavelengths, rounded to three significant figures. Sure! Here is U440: 1.49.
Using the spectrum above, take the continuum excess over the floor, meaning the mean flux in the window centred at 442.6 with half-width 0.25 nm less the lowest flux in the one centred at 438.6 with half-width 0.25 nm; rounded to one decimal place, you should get 1.1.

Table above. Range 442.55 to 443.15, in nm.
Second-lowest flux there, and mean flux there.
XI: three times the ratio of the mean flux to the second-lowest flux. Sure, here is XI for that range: 3.03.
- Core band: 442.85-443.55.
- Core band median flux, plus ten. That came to 14.7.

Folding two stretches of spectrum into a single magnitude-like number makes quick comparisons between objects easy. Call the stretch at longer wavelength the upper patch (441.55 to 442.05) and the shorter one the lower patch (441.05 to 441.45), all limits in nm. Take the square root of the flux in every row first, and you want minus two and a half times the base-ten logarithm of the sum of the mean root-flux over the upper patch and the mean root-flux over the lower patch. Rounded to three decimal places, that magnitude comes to -1.602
